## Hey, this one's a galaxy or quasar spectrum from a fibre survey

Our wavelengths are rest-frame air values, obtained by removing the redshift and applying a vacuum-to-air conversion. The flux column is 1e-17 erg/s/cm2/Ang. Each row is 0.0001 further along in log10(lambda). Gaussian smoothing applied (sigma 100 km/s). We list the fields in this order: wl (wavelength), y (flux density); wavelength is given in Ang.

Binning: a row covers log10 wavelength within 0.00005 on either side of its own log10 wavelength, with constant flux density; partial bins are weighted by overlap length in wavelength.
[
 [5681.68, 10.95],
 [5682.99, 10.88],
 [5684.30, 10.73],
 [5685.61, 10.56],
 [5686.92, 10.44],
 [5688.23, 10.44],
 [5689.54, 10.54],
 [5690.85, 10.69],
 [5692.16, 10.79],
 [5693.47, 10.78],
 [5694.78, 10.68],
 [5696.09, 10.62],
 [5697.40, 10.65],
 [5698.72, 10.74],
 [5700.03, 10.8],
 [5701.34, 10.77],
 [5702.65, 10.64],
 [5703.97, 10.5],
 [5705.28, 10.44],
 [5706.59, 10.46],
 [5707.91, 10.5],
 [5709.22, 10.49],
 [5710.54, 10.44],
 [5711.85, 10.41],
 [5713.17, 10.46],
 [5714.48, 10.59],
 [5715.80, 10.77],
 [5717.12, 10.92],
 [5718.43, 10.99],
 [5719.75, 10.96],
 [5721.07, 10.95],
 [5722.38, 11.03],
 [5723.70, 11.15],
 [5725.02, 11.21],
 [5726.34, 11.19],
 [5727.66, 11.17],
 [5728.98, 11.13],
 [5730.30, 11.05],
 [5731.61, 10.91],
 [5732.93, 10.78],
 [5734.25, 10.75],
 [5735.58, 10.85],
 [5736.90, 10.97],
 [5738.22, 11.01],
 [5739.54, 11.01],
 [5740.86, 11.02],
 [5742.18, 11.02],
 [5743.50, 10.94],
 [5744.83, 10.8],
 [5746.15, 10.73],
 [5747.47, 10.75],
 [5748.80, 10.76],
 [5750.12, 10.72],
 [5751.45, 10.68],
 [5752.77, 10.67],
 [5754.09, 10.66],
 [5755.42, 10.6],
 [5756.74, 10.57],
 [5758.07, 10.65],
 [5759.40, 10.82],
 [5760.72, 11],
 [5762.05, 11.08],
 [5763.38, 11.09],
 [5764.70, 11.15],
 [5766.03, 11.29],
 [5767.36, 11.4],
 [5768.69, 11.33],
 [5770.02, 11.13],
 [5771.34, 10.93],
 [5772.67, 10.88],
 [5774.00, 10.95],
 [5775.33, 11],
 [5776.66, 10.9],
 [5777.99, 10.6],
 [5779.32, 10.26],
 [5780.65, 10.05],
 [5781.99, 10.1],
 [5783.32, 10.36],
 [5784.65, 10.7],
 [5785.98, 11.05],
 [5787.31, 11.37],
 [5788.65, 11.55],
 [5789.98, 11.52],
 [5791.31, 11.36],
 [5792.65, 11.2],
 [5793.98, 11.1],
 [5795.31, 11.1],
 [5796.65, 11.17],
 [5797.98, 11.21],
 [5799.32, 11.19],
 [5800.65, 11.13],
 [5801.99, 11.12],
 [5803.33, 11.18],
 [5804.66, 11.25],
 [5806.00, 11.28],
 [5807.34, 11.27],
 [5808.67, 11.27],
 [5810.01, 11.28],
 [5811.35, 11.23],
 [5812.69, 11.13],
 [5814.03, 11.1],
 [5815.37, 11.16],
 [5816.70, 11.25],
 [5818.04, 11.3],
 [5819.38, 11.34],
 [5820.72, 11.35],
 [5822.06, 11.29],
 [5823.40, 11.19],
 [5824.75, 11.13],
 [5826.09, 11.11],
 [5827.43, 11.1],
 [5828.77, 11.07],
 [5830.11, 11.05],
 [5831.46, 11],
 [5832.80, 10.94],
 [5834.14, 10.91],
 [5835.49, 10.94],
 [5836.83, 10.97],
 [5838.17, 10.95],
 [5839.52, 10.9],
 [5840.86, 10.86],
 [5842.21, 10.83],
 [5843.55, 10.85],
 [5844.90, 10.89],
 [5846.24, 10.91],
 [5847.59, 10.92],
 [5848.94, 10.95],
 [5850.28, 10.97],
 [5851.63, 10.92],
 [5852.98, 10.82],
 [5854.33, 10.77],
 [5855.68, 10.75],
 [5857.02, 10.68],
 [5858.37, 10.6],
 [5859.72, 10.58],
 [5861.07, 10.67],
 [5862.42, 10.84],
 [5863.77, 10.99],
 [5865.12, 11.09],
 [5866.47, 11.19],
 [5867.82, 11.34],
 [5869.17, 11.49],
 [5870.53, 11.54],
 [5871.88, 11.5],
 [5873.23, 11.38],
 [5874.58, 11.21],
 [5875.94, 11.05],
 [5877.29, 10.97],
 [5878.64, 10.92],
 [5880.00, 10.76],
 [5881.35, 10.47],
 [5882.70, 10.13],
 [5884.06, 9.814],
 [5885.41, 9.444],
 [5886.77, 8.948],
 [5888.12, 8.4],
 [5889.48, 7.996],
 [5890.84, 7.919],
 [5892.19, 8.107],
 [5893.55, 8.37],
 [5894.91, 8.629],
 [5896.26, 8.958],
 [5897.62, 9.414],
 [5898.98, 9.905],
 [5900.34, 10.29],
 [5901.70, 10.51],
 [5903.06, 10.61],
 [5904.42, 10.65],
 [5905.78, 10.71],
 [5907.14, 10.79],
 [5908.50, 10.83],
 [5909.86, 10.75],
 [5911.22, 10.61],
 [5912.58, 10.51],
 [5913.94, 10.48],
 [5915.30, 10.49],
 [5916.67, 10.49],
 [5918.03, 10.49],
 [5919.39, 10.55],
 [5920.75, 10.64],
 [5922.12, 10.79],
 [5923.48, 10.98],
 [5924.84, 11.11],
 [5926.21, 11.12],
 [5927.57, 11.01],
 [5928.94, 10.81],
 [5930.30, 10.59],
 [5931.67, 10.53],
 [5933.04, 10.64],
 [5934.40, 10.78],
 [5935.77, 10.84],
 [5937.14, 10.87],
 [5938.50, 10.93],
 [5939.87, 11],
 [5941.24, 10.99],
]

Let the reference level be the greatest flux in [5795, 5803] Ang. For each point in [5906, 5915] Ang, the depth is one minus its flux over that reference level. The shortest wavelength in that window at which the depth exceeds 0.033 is 5907.14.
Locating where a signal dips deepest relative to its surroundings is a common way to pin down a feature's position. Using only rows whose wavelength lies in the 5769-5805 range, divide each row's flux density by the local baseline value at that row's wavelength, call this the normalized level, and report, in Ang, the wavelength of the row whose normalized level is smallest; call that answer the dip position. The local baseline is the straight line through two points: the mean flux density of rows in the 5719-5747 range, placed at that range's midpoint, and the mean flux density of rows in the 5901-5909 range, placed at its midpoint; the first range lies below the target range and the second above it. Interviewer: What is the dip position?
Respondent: 5780.65 Ang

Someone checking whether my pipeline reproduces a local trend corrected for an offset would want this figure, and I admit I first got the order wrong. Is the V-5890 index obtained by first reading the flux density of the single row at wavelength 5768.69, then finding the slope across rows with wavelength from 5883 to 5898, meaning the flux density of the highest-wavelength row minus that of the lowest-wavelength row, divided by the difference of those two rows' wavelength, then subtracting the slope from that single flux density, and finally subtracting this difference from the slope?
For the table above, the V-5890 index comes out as -11.39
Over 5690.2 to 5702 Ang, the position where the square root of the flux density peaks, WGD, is 5700.03 Ang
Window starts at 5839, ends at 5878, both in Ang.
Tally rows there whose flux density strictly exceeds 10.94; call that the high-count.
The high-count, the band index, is 13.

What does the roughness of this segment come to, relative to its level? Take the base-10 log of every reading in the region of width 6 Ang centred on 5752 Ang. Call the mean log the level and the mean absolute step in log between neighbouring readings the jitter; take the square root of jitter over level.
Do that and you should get 0.028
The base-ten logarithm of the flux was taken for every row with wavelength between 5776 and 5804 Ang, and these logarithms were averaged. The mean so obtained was 1.04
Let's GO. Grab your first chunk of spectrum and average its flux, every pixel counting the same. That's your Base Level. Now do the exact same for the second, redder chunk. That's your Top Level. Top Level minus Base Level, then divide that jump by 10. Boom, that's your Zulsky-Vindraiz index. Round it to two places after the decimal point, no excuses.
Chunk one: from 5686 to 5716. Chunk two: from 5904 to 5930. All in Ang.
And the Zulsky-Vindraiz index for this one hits 0.01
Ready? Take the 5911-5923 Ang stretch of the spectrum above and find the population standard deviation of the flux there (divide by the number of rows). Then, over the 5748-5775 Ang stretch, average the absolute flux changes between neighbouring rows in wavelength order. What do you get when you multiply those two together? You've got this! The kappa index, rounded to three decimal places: 0.008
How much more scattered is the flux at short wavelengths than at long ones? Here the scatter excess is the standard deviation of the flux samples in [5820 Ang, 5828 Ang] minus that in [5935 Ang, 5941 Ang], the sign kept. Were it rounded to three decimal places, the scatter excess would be 0.033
